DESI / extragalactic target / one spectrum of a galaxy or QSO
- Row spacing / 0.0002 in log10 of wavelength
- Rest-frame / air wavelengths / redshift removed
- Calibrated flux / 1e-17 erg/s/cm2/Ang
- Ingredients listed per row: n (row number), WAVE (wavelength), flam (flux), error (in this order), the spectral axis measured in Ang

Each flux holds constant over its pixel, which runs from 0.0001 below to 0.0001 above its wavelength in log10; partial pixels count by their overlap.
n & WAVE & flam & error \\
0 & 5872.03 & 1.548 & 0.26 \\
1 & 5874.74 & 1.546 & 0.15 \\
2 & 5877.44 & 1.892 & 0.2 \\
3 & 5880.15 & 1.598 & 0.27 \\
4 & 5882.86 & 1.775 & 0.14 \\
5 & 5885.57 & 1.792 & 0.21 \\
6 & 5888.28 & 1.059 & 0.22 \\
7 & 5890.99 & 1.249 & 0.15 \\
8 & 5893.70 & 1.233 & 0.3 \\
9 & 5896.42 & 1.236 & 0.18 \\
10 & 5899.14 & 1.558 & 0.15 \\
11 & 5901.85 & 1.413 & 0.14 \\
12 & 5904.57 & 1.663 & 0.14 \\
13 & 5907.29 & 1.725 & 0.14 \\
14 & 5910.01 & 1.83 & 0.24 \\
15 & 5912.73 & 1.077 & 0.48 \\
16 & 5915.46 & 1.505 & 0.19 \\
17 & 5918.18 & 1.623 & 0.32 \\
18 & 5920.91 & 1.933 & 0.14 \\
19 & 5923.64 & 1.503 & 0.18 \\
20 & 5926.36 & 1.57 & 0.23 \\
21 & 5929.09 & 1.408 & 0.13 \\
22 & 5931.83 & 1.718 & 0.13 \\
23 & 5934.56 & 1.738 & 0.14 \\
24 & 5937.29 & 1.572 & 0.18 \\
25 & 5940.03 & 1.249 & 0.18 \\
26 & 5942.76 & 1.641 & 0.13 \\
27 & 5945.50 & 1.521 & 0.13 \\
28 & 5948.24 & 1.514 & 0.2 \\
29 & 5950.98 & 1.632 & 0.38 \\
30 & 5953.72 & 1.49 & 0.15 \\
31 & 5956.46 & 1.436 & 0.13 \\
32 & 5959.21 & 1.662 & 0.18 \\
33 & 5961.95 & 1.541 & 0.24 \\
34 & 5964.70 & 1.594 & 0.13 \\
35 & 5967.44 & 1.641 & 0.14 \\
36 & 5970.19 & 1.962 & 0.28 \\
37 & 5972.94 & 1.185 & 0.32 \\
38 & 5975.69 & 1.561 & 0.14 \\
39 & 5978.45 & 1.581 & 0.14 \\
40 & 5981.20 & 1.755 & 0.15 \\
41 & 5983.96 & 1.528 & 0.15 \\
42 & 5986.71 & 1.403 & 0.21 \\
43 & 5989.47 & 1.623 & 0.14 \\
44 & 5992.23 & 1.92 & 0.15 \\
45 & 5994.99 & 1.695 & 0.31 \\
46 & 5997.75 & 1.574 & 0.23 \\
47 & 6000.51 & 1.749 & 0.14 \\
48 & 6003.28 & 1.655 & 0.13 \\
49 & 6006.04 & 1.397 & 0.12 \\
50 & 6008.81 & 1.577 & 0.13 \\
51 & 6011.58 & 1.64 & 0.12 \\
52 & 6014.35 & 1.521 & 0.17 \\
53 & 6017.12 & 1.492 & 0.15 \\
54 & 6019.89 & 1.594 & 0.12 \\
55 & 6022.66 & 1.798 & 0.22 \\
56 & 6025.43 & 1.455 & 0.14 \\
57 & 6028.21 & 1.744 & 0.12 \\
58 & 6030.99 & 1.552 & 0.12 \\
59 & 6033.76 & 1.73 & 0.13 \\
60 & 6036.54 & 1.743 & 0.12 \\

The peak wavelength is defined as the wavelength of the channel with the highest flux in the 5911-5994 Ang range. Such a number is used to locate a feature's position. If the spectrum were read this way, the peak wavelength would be 5970.19 Ang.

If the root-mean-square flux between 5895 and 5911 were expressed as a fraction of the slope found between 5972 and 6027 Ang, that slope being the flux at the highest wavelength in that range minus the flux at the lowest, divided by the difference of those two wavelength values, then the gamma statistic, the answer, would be 308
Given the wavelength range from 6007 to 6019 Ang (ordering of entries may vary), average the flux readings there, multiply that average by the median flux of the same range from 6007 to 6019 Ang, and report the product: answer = 2.4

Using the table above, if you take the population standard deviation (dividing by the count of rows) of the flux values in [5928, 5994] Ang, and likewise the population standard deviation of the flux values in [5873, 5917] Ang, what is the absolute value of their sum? 0.44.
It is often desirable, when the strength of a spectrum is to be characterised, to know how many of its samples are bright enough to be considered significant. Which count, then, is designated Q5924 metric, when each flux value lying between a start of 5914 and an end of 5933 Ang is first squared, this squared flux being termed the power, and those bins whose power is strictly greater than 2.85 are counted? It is 2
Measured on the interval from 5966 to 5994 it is 3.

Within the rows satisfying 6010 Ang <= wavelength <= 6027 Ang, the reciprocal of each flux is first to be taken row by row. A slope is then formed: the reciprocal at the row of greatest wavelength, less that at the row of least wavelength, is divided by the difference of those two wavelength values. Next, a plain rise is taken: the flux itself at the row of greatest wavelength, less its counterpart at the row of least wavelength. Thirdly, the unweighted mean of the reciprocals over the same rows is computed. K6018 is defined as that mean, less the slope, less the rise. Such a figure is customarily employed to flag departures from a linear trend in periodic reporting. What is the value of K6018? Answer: 0.8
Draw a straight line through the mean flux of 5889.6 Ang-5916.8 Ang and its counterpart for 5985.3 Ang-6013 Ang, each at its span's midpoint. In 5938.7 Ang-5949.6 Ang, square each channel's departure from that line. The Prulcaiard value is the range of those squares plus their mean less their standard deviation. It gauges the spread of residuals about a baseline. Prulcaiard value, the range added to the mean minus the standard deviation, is 0.06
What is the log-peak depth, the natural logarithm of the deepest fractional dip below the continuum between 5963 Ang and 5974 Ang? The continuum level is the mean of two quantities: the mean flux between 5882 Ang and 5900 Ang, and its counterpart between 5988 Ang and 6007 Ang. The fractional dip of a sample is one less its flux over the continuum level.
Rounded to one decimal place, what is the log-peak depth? -1.5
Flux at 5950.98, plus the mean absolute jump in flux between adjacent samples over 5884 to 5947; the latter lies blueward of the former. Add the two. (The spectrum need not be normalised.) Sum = 1.88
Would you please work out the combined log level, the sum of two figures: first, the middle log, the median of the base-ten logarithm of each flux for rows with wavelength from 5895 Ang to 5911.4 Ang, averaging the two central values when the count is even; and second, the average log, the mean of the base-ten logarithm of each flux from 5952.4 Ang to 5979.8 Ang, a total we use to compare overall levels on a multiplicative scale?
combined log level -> 0.398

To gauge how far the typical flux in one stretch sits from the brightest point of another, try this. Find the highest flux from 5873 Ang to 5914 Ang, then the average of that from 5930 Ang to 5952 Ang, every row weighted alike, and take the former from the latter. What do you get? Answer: -0.32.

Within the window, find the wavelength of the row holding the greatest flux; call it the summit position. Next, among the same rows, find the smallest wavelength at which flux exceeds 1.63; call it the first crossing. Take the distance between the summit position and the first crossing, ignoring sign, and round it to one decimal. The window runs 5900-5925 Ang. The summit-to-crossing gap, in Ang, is 16.3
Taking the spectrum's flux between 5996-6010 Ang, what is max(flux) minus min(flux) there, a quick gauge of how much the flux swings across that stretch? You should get 0.35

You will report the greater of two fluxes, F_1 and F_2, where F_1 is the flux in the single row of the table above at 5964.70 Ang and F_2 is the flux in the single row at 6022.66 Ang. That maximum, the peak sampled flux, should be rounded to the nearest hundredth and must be 1.80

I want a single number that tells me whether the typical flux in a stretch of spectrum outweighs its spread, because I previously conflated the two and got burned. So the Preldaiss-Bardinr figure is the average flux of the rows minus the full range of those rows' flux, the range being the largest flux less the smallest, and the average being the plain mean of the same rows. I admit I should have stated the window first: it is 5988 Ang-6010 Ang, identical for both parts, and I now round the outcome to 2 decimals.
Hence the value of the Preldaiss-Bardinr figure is 1.13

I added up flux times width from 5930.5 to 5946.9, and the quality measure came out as 25.8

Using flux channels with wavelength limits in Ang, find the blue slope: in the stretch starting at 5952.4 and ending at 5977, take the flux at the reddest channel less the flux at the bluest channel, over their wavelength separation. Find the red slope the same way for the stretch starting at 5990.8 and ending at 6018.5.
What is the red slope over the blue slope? -5.3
